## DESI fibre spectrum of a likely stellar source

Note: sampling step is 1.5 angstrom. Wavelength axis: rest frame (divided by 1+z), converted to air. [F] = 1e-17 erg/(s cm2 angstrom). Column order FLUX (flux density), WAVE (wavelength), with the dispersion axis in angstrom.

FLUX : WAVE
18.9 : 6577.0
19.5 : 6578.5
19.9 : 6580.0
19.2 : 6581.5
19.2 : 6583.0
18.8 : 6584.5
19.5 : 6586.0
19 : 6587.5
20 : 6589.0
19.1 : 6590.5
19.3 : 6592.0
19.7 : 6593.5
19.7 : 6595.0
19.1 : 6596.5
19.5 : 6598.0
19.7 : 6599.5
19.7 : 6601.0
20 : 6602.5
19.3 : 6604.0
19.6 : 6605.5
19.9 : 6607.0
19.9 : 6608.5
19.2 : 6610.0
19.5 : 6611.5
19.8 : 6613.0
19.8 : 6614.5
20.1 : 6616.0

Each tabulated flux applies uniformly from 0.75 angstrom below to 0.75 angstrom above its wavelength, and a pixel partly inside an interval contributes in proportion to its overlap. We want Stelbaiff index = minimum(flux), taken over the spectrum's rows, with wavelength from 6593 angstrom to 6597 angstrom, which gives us 19.1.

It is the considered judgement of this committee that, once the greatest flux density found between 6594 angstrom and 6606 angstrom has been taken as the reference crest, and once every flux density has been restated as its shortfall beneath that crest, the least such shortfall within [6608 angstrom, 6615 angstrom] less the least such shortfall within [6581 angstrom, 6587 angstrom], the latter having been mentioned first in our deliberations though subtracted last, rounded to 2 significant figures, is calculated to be -0.40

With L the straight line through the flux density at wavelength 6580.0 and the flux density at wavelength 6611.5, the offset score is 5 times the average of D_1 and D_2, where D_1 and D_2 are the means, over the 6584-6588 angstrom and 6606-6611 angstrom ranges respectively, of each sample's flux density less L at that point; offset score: -1.5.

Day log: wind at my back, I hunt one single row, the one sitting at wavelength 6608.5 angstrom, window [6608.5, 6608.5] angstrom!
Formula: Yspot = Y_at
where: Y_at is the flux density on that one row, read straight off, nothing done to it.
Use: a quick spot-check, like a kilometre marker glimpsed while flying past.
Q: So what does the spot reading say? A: 19.9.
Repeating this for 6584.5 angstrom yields 18.8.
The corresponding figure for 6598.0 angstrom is 19.5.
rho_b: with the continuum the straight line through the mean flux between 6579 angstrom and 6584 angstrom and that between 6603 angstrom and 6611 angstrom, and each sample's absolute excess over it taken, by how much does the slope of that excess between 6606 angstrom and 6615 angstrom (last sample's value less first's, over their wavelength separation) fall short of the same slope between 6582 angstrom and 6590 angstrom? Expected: 0.07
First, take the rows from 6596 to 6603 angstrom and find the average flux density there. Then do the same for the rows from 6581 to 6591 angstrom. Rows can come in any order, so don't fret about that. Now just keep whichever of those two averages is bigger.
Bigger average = 19.6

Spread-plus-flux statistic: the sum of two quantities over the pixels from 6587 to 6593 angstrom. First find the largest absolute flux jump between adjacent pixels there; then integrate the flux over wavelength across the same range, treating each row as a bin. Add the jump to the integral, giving 117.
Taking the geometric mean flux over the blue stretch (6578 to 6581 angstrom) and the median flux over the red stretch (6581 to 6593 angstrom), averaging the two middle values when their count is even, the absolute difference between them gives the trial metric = 0.50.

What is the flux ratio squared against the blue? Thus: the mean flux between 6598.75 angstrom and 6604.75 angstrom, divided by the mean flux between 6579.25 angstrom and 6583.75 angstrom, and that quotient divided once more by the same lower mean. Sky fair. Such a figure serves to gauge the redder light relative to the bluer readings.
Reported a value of 0.0521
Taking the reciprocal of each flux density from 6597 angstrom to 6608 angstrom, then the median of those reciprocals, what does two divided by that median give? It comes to 39.4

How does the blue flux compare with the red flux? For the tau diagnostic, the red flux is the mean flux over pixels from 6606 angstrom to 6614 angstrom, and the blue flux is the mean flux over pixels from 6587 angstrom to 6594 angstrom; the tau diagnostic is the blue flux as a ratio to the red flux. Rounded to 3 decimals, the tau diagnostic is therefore 0.988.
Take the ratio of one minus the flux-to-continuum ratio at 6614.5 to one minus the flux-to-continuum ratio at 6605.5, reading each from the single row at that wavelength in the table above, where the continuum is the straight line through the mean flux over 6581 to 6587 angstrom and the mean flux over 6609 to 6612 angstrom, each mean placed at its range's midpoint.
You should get 1.5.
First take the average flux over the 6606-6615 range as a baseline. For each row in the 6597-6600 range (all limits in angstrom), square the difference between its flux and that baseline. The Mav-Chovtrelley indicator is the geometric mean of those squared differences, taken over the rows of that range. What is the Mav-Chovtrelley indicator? 0.00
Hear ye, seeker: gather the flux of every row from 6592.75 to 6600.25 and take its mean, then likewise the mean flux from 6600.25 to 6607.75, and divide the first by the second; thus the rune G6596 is 0.992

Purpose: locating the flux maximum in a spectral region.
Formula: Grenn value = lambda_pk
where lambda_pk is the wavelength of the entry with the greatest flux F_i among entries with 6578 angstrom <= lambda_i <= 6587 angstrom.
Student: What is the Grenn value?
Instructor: 6580.0 angstrom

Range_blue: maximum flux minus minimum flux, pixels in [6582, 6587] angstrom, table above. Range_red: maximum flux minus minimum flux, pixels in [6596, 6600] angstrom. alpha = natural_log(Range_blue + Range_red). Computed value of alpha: 0.26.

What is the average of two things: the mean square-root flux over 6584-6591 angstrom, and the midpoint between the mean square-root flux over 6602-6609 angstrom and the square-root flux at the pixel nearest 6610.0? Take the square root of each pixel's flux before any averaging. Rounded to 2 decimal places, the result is 4.40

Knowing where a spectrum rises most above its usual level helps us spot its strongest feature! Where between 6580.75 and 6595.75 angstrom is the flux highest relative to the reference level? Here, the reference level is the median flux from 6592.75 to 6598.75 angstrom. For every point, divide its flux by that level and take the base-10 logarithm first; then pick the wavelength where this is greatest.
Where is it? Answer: 6589.0 angstrom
